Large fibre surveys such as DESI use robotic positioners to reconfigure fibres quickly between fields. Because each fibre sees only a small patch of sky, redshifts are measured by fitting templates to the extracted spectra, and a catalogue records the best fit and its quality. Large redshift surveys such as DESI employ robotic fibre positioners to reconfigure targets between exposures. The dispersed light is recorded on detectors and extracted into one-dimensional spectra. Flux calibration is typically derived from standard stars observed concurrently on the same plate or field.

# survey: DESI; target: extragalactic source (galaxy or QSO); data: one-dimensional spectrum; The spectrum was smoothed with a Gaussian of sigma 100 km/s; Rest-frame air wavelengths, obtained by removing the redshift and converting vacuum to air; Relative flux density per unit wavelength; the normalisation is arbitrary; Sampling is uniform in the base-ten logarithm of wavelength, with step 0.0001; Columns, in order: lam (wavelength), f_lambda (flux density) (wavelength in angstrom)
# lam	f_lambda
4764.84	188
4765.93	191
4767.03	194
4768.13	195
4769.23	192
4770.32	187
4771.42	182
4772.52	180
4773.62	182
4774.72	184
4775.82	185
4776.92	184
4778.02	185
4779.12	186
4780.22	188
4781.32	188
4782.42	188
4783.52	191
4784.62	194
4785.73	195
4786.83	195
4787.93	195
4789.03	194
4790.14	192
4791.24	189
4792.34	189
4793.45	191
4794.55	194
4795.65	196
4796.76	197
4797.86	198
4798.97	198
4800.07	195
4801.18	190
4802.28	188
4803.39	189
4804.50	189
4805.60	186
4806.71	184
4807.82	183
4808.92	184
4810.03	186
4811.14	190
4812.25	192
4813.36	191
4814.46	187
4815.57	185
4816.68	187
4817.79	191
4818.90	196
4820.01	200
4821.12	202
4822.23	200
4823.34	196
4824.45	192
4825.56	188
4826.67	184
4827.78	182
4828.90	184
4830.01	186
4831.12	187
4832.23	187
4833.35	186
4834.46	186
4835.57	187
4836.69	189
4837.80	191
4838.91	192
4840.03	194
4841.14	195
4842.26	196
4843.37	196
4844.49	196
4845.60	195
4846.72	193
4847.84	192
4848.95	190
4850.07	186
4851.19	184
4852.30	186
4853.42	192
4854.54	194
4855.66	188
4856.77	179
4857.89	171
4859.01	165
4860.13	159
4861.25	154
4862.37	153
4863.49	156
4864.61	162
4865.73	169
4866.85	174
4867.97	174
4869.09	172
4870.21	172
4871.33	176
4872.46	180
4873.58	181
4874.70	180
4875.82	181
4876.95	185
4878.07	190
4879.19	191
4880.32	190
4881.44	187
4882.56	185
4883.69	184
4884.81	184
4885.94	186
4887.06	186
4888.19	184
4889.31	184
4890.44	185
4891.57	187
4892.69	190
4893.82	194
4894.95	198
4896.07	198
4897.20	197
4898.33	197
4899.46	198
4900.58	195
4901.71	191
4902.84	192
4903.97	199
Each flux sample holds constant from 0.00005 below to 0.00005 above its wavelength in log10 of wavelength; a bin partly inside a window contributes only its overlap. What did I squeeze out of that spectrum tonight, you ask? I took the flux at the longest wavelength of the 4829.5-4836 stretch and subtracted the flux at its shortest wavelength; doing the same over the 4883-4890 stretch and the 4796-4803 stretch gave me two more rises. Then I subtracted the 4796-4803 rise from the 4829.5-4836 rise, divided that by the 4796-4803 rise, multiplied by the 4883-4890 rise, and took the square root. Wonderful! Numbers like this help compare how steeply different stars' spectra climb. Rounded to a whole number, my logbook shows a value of 0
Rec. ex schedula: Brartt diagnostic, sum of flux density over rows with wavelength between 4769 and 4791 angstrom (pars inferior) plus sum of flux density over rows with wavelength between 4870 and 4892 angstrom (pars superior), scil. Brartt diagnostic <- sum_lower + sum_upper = 7445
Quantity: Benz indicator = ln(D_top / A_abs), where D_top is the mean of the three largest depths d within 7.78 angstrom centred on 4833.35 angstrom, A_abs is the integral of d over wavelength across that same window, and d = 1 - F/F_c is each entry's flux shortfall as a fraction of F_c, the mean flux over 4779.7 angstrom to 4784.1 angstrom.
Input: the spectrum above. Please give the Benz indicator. -1.7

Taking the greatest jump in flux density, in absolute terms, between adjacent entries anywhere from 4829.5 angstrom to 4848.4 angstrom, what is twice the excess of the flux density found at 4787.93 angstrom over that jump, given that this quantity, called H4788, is 386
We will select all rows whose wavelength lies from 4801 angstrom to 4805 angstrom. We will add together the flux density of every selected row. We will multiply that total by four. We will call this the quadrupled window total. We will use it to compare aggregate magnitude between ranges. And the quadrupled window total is 3024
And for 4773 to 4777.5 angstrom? 2940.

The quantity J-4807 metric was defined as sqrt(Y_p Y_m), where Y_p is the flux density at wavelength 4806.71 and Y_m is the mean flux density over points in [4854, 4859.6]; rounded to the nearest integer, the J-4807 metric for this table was 182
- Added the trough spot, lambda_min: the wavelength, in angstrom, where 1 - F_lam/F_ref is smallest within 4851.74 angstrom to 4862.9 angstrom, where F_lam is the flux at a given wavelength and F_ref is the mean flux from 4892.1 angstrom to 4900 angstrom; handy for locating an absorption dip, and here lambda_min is 4854.54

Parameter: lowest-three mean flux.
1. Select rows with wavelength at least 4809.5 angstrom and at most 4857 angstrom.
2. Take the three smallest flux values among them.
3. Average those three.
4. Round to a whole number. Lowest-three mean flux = 182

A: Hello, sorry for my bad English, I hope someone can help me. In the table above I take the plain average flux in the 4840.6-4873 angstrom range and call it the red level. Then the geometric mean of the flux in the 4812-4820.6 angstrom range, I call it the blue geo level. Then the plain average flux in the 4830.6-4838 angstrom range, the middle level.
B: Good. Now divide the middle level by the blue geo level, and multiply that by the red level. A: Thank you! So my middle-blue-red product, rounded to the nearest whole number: 176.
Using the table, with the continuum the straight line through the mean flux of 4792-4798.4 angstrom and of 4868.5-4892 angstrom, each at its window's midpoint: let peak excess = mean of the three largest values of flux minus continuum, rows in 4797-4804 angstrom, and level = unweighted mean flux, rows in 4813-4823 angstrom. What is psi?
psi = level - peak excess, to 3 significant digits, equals 190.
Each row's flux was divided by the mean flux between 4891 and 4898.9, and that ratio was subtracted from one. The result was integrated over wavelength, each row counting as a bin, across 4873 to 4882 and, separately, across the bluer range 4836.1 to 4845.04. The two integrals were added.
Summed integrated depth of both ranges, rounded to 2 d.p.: 0.44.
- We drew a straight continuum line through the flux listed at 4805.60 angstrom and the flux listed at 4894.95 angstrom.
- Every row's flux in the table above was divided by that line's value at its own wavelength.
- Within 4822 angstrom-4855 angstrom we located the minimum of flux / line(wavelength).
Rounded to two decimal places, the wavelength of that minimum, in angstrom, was 4851.19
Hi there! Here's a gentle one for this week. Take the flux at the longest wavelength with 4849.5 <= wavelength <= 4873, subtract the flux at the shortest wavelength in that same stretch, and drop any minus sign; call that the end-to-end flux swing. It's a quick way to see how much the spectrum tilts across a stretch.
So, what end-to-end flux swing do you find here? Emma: 6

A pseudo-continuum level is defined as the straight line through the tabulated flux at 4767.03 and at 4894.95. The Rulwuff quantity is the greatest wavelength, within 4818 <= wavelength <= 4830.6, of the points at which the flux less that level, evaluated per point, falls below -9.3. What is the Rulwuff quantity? 4830.01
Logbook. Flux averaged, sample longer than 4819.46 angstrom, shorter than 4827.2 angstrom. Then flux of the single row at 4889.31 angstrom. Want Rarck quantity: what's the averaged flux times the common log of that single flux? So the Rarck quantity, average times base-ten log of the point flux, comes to 441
